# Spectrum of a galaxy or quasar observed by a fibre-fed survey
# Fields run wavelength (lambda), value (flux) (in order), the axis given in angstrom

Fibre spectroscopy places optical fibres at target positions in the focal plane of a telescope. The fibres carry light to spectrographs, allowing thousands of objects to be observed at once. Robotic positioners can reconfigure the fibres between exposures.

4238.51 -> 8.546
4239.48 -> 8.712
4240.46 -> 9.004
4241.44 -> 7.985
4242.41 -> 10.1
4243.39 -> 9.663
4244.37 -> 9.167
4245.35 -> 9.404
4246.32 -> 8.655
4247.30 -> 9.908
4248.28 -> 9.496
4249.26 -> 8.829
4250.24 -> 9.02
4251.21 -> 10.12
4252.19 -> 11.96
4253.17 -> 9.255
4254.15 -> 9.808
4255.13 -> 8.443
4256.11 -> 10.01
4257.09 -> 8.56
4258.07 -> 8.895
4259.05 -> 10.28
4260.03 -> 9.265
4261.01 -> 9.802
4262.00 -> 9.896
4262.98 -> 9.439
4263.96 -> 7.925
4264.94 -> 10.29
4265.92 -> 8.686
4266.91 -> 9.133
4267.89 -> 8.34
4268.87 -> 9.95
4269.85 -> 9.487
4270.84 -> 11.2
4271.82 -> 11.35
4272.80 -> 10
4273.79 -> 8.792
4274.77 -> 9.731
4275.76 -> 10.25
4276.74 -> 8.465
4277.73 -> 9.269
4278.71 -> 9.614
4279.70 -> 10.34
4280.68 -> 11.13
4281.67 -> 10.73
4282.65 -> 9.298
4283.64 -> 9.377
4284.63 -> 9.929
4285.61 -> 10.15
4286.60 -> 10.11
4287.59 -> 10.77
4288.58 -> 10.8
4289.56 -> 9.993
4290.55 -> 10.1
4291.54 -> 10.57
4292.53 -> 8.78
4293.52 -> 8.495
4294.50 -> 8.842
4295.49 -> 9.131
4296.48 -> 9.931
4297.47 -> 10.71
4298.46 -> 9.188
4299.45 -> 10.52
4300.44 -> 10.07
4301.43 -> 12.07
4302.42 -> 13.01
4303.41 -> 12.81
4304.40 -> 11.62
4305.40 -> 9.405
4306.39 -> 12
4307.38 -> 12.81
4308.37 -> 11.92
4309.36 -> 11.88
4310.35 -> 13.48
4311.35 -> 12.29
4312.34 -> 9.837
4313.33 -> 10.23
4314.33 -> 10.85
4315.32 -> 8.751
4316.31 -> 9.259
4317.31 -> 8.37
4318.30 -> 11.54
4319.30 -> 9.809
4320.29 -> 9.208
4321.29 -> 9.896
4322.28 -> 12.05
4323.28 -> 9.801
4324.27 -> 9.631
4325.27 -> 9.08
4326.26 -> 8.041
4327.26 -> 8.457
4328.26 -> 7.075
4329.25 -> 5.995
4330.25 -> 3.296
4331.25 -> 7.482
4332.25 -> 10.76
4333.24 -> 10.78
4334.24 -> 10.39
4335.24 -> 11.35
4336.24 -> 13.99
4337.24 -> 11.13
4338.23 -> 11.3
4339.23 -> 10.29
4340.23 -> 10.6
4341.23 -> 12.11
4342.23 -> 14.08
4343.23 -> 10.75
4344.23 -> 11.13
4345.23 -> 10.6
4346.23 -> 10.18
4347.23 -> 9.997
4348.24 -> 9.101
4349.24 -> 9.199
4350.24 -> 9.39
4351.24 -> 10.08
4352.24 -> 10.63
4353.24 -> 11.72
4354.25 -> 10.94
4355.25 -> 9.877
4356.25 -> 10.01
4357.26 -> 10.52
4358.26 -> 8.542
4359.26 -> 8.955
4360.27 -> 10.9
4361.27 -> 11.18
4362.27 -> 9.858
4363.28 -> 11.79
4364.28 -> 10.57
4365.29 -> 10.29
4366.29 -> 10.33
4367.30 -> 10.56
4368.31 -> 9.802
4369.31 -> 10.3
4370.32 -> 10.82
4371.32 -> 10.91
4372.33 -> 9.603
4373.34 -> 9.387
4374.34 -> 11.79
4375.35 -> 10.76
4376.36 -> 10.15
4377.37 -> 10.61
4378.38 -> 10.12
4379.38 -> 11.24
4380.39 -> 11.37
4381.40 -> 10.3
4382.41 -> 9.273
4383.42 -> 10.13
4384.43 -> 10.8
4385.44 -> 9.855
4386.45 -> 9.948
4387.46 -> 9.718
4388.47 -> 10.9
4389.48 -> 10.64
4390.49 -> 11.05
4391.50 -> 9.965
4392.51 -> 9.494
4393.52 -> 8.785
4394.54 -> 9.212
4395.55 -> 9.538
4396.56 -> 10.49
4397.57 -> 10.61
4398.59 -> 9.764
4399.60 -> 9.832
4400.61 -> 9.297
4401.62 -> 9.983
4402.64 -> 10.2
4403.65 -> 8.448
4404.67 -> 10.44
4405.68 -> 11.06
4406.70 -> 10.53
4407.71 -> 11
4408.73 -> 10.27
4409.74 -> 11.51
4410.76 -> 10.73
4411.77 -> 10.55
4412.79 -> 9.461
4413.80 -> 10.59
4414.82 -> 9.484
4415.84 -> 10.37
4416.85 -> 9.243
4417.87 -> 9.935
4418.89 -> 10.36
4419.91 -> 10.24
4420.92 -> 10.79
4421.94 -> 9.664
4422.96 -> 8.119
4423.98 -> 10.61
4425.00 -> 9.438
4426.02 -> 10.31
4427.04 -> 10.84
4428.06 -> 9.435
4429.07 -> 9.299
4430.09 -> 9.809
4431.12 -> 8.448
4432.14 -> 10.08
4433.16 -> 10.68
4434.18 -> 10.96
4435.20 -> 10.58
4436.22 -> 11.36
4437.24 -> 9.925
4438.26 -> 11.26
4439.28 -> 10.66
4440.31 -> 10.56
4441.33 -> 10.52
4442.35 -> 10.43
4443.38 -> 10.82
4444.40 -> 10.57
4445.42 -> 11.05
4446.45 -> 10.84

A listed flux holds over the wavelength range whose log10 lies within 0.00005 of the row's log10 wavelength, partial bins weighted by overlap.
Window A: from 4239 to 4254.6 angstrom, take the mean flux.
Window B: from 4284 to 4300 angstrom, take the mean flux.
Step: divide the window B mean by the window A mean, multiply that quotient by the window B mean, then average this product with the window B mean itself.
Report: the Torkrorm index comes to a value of 10.1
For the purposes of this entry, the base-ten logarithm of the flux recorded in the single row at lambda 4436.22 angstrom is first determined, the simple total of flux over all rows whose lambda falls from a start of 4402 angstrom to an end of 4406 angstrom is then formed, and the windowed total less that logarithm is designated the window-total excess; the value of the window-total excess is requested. 39.1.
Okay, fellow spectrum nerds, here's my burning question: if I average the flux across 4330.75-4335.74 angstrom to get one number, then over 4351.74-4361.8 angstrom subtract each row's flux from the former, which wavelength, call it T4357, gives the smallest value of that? 4353.24 angstrom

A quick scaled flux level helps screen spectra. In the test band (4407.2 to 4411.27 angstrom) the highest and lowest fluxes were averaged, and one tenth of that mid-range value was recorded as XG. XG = 1.09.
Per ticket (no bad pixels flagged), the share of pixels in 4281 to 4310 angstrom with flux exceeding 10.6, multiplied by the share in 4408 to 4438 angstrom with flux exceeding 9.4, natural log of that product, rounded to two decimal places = -1.03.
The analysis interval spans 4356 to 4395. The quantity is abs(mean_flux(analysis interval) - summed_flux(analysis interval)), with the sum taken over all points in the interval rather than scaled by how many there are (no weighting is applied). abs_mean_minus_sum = 390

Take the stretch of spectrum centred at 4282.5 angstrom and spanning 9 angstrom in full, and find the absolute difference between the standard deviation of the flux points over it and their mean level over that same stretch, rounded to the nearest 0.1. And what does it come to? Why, 9.5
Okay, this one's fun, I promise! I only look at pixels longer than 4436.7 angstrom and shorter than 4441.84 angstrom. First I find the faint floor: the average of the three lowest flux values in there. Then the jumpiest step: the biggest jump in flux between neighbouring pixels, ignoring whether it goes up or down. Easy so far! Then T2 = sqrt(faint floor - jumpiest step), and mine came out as 3.00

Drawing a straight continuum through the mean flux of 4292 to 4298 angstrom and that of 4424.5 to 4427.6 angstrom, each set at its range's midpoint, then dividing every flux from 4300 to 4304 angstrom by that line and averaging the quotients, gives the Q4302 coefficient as 1.28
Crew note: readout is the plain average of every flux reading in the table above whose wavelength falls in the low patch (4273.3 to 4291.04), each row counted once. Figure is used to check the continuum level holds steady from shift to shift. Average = 9.9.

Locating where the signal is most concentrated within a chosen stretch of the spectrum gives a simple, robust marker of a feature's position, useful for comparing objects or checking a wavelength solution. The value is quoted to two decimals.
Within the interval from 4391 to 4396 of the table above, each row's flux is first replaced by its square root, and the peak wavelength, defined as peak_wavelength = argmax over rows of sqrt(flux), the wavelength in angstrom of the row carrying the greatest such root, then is 4391.50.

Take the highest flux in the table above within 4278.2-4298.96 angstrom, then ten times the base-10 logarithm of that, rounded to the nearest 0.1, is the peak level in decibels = 10.5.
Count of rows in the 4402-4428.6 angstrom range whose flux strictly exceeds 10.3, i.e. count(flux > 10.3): 14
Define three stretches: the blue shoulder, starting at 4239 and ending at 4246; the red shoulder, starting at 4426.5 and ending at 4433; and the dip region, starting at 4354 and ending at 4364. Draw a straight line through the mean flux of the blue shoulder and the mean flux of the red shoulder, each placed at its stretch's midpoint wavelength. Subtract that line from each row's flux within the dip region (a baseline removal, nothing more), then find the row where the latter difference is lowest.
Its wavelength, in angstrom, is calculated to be 4358.26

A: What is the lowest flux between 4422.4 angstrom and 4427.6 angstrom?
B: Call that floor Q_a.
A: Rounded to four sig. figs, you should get 8.119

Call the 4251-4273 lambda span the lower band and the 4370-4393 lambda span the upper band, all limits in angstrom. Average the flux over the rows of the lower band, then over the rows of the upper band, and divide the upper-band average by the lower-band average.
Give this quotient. 1.08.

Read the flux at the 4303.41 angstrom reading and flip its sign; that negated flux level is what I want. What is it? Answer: -12.8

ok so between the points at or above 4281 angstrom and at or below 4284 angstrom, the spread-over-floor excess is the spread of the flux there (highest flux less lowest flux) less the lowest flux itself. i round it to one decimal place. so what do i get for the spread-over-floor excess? -7.9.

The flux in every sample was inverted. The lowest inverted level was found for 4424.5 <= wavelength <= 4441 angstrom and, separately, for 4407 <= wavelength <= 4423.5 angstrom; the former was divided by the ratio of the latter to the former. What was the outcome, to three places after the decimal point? 0.089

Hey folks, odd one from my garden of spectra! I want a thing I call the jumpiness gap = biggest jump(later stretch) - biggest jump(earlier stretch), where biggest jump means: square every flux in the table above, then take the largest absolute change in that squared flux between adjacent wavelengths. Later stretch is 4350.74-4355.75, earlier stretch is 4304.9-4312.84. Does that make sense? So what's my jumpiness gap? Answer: -31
